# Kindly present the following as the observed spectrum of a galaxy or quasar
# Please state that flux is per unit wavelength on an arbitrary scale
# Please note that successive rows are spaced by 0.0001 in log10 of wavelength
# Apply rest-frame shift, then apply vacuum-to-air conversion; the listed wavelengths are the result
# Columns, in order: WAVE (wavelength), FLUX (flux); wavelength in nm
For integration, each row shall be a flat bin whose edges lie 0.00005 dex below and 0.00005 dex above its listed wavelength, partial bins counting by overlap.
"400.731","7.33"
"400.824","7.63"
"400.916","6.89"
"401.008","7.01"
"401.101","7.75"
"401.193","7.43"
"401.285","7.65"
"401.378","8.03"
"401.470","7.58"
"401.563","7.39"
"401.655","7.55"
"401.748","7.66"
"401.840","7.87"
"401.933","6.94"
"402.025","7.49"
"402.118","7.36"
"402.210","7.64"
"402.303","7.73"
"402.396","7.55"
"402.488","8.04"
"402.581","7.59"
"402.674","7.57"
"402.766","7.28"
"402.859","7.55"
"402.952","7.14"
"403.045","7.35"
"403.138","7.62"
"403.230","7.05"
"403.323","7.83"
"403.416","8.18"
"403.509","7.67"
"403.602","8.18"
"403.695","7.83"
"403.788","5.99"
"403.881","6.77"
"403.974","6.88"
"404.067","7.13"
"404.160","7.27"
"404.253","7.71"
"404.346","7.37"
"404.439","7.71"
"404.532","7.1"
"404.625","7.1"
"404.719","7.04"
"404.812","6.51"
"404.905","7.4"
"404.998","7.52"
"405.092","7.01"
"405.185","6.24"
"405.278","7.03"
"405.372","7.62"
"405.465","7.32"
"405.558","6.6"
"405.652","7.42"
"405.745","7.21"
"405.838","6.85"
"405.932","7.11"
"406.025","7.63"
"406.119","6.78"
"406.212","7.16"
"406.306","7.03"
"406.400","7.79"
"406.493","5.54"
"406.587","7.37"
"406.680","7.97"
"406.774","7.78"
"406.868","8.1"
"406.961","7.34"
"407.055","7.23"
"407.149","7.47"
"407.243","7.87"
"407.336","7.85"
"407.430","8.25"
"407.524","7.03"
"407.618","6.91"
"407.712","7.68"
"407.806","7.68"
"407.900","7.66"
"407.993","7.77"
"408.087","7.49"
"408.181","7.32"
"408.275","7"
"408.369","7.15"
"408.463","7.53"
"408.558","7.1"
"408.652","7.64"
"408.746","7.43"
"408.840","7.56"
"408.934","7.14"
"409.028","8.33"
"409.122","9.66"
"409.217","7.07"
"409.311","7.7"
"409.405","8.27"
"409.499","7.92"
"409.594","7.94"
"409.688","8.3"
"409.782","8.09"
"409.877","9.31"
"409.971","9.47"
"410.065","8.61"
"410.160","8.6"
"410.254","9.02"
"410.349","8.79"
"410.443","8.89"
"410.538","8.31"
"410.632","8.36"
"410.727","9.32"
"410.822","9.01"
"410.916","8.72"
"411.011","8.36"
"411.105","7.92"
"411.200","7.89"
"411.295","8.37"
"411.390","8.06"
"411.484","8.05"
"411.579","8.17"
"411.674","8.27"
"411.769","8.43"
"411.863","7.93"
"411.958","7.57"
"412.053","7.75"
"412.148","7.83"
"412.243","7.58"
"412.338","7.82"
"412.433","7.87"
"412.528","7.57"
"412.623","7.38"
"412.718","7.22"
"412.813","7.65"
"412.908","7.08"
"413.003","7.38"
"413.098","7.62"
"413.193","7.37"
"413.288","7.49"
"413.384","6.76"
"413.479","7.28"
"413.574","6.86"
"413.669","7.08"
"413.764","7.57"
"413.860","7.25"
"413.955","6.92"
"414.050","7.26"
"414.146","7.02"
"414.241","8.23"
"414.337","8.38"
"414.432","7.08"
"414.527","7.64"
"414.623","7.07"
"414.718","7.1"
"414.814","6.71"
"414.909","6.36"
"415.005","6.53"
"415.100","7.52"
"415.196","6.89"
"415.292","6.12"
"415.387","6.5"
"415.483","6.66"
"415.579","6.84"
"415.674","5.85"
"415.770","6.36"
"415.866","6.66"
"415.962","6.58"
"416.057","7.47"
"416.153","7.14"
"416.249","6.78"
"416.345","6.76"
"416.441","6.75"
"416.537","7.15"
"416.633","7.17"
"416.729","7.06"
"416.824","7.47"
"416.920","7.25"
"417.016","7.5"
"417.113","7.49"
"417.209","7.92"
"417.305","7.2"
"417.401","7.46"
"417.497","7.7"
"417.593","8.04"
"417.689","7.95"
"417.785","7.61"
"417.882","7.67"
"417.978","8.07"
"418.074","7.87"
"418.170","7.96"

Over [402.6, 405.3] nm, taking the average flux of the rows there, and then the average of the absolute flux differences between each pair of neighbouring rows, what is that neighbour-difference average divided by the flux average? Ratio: 0.064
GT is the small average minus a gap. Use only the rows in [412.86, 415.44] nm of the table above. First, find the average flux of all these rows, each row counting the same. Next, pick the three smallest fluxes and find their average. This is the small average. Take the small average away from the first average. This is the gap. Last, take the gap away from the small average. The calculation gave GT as 5.50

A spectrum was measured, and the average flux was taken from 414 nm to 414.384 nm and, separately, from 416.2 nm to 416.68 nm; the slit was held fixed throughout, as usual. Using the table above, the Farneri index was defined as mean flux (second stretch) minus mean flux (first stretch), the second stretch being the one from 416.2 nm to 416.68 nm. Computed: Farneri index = -0.8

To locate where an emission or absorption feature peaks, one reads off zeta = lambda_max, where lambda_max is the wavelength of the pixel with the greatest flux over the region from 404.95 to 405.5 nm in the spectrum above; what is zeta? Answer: 405.372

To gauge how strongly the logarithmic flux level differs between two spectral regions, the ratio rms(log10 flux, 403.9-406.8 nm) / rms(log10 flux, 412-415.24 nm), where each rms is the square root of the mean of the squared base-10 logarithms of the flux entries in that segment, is 0.99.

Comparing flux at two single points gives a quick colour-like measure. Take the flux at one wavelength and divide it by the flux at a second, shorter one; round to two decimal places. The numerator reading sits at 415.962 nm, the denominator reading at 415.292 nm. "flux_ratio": 1.08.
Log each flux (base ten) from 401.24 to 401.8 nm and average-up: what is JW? 0.883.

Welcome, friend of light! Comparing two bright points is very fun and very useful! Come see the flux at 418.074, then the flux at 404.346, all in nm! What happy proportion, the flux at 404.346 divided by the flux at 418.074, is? 0.94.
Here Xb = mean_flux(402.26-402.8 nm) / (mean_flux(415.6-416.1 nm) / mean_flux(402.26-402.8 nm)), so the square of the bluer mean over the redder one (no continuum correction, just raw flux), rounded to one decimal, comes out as 8.8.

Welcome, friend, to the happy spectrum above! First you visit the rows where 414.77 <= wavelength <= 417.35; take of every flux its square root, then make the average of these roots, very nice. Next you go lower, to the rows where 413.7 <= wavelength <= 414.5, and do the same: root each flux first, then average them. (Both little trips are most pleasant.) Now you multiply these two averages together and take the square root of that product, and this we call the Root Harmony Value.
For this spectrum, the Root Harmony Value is 2.679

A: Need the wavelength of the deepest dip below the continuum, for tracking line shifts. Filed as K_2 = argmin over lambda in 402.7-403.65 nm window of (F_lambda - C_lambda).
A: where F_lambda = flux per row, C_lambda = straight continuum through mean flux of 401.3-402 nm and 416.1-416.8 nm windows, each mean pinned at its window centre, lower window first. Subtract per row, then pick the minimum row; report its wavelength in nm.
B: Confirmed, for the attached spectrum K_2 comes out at 403.230 nm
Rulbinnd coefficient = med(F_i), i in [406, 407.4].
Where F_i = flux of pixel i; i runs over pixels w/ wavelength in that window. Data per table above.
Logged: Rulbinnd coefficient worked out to 7.47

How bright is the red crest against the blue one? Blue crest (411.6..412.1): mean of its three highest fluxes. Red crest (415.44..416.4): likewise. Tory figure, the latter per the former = 0.87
